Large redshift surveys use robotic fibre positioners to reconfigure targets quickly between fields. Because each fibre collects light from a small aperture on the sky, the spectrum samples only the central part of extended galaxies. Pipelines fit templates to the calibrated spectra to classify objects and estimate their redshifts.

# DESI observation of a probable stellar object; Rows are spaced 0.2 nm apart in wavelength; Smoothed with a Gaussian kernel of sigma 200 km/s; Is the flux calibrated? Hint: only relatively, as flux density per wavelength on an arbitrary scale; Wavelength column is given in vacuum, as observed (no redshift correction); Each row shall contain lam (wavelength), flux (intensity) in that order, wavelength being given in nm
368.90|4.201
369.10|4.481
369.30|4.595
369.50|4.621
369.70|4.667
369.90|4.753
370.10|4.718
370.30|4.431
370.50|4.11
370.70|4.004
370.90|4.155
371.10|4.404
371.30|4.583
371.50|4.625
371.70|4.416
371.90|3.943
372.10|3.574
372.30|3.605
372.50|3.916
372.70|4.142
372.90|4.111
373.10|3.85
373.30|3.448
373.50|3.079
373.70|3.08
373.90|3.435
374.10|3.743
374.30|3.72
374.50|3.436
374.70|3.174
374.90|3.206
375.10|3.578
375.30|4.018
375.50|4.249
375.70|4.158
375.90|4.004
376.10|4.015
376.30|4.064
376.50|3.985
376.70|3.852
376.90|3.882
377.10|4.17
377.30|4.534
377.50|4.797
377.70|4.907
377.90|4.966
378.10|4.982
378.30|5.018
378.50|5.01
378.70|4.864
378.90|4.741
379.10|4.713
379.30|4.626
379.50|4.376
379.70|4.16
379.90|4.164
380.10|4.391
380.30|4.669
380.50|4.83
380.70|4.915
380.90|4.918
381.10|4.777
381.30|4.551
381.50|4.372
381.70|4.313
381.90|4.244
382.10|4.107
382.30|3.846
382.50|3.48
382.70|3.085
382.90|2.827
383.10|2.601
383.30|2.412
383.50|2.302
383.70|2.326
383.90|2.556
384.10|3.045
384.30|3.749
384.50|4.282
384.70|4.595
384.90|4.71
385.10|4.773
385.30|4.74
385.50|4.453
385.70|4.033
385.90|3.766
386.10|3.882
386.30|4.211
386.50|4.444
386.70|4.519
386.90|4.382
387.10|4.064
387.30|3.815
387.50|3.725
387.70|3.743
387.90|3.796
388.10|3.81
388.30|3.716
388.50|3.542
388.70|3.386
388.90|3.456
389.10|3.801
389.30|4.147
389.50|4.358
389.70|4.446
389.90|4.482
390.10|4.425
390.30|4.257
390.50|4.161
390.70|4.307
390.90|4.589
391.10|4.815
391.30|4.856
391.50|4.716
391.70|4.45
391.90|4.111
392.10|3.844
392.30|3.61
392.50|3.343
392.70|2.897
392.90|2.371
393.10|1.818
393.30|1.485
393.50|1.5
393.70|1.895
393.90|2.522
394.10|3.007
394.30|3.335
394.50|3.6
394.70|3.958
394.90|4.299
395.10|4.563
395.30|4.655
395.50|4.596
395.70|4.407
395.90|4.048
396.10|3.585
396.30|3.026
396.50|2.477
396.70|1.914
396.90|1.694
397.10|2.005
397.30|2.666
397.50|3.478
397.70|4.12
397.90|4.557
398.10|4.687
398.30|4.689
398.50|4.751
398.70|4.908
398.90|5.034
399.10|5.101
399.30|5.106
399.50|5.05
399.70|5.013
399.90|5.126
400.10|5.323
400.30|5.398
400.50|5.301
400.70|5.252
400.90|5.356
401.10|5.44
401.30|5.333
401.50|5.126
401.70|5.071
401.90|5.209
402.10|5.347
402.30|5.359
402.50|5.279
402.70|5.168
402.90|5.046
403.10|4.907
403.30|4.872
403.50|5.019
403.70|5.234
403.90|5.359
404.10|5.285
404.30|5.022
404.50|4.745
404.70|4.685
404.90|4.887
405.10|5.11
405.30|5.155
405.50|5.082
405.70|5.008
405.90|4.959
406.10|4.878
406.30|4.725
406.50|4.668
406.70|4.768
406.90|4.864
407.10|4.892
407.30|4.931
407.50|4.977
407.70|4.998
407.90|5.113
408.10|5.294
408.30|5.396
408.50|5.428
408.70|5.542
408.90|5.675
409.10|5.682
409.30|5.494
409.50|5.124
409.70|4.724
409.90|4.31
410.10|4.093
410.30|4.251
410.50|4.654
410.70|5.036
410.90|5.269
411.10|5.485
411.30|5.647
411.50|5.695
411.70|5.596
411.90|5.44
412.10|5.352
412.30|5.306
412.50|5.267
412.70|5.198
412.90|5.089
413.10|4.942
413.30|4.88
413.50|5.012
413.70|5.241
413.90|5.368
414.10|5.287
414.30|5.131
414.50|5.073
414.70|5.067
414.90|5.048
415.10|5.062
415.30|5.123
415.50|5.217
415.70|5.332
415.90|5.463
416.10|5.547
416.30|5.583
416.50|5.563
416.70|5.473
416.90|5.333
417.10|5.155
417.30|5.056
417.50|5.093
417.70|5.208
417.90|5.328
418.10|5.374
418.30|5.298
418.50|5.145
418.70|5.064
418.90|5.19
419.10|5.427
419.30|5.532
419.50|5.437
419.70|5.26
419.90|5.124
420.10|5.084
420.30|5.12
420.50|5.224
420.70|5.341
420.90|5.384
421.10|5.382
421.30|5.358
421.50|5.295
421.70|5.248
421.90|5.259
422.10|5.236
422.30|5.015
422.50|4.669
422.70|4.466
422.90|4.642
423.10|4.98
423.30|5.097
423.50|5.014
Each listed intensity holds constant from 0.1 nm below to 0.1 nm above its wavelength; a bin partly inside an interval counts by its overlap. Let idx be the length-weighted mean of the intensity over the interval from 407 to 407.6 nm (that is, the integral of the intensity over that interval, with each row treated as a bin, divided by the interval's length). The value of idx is 4.9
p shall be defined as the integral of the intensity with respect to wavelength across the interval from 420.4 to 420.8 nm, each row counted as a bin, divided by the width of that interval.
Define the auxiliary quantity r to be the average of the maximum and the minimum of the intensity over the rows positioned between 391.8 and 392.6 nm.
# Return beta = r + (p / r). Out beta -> 5.14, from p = 5.3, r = 3.7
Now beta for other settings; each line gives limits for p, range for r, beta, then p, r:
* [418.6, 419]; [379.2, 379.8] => 5.56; 5.1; 4.4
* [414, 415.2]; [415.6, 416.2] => 6.38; 5.1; 5.4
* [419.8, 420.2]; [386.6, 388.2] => 5.36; 5.1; 4.1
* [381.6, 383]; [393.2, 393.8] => 3.88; 3.7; 1.7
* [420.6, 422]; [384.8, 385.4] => 5.86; 5.3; 4.7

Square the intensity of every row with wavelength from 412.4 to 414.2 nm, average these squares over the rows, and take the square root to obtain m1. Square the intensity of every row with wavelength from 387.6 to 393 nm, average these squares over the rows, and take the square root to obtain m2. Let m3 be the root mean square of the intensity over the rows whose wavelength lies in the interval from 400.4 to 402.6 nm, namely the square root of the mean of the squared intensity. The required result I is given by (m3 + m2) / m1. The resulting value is 1.81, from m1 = 5.1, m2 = 4.0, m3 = 5.3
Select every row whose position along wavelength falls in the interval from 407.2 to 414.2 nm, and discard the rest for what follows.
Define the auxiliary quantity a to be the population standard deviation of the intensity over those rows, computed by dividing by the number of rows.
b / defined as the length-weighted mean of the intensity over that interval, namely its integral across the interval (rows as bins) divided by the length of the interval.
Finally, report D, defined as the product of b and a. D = 2.0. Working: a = 0.39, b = 5.2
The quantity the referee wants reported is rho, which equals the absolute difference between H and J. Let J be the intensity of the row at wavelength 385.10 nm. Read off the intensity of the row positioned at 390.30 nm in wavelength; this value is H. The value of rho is 0.52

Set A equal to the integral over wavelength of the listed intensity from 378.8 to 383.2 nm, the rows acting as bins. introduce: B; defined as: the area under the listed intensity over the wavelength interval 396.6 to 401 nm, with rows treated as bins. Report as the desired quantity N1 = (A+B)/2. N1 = 18.9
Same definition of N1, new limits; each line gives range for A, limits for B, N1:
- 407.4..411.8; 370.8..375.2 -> 19.7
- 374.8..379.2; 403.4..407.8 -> 20.5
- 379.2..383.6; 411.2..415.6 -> 20.3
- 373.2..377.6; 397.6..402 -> 19.5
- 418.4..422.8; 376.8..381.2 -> 21.7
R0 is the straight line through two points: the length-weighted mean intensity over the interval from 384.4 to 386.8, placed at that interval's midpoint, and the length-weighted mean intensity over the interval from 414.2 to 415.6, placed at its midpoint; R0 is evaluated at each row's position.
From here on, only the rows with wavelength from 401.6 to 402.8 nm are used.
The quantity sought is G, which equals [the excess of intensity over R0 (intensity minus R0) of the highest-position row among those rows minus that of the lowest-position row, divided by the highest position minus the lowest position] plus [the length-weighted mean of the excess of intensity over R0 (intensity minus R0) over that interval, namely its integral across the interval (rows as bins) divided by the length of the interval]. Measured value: 0.53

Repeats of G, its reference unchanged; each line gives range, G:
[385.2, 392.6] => -0.56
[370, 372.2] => -0.33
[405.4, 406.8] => -0.30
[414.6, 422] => 0.09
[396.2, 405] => 0.09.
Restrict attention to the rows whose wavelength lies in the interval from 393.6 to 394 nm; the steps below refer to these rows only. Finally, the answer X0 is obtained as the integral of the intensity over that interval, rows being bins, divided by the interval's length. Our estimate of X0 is 2.2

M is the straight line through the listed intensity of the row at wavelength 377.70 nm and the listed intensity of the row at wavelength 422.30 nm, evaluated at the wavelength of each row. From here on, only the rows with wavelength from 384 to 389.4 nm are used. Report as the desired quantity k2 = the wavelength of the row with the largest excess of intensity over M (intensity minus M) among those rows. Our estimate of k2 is 385.10 nm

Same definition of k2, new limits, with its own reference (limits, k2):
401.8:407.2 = 402.30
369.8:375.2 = 369.90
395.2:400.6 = 400.30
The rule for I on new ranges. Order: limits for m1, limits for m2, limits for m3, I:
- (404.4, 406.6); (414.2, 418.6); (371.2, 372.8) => 1.91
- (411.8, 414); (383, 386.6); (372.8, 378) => 1.49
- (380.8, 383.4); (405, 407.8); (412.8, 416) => 2.59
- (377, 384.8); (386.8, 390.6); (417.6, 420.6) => 2.19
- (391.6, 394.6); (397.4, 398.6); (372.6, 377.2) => 2.67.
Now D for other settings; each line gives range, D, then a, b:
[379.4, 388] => 2.9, 0.74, 4.0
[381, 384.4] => 2.9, 0.83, 3.4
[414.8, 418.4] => 0.9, 0.18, 5.3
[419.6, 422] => 0.5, 0.10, 5.3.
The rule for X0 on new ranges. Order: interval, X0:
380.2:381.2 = 4.8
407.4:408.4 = 5.2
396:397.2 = 2.5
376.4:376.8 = 3.9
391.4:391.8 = 4.6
